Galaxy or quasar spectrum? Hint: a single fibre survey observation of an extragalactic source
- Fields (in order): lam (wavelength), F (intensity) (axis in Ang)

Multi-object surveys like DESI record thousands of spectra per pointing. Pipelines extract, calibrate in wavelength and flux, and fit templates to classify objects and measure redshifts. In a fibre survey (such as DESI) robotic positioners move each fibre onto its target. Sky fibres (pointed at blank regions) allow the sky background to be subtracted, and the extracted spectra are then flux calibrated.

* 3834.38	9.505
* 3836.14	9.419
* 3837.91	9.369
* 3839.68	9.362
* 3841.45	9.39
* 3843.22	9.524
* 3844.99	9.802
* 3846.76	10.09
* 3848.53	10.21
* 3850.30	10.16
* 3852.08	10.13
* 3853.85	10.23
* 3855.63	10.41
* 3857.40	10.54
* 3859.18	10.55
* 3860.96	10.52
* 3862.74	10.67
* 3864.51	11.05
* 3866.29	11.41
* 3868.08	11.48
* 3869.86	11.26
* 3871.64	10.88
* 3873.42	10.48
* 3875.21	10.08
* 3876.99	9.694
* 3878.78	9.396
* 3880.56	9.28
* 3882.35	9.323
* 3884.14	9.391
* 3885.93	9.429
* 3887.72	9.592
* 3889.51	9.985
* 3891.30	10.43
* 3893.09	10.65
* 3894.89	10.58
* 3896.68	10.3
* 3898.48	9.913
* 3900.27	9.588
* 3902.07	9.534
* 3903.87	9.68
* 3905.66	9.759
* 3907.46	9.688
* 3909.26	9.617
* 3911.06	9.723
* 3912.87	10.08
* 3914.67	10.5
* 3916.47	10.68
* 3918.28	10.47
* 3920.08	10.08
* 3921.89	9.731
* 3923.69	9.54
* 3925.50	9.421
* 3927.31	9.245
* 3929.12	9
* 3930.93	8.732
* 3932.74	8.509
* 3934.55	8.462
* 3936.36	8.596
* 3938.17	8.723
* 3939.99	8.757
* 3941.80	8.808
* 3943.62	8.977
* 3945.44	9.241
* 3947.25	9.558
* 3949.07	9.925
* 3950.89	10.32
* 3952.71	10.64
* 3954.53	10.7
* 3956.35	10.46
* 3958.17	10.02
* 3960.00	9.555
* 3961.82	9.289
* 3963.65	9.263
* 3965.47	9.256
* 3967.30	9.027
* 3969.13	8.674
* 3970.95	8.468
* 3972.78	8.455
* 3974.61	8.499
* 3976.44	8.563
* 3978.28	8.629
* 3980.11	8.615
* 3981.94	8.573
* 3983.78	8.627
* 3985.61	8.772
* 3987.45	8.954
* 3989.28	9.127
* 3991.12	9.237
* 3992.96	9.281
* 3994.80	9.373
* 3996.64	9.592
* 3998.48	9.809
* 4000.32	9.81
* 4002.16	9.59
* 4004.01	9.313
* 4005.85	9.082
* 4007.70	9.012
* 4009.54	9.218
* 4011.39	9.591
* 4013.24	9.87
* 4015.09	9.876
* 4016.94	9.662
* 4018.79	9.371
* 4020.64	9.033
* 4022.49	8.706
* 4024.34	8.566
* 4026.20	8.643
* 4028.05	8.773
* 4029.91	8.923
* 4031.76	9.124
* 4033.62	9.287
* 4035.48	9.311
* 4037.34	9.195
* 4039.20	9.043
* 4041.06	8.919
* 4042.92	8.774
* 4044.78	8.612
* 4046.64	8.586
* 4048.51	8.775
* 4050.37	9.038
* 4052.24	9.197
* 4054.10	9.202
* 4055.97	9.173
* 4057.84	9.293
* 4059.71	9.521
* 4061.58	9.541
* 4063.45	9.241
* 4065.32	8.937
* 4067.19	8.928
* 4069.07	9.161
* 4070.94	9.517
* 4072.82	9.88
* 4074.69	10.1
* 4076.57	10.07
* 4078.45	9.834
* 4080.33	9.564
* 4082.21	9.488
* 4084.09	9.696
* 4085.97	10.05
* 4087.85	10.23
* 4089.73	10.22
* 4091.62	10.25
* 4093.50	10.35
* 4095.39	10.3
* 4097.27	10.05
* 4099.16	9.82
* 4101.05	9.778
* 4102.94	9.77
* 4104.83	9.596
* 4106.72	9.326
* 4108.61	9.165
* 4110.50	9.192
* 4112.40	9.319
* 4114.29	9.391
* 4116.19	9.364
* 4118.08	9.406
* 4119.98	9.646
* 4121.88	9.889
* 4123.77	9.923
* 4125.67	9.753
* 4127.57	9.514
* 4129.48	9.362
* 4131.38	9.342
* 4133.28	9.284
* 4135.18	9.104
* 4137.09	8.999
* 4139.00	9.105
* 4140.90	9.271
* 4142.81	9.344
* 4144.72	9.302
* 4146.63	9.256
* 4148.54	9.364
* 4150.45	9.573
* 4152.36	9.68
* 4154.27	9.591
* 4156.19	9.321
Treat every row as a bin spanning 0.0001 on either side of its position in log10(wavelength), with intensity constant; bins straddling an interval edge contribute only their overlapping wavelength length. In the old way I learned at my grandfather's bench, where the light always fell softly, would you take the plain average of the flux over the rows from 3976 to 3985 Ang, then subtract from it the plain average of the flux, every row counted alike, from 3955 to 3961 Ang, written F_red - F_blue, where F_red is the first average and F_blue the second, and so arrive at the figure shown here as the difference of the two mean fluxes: -1.4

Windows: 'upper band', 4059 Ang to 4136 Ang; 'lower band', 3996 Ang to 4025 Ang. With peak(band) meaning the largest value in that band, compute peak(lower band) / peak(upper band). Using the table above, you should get 0.95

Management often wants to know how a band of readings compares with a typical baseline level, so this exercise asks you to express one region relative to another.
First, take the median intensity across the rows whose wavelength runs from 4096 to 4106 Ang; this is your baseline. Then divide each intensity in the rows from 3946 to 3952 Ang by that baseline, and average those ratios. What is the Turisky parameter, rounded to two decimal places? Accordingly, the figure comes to 1.02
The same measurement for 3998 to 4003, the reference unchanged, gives 1.00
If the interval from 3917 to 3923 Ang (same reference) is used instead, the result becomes 1.03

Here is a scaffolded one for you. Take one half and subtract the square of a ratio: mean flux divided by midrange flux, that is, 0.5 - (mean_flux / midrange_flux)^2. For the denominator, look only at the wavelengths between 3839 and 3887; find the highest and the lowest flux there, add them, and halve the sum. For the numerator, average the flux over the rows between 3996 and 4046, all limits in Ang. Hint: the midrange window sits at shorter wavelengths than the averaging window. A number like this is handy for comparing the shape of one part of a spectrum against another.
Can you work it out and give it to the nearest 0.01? -0.29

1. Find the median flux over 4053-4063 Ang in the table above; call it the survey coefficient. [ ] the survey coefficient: 9.3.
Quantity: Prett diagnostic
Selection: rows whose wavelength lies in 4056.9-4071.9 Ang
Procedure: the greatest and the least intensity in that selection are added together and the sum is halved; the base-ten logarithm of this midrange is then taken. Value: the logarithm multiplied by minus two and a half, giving -2.41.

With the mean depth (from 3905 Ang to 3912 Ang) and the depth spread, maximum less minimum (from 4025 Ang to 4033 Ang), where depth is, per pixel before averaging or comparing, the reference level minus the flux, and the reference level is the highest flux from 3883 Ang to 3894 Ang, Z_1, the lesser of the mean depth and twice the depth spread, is 1.0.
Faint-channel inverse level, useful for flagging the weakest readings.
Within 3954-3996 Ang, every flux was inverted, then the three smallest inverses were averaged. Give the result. 0.096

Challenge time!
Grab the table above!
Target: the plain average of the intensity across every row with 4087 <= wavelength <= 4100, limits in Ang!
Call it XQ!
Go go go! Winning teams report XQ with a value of 10.2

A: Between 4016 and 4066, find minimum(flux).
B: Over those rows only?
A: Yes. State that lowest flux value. 8.566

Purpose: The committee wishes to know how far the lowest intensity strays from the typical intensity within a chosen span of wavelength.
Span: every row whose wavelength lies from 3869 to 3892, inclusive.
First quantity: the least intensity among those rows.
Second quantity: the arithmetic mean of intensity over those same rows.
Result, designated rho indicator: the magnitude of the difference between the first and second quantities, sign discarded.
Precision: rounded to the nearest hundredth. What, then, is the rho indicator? 0.66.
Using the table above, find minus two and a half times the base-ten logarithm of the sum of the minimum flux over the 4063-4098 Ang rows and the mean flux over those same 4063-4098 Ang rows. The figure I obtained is -3.18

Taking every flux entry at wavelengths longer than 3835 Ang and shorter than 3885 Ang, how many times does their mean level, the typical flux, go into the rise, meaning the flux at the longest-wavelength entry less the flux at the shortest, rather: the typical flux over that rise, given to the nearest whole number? -362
